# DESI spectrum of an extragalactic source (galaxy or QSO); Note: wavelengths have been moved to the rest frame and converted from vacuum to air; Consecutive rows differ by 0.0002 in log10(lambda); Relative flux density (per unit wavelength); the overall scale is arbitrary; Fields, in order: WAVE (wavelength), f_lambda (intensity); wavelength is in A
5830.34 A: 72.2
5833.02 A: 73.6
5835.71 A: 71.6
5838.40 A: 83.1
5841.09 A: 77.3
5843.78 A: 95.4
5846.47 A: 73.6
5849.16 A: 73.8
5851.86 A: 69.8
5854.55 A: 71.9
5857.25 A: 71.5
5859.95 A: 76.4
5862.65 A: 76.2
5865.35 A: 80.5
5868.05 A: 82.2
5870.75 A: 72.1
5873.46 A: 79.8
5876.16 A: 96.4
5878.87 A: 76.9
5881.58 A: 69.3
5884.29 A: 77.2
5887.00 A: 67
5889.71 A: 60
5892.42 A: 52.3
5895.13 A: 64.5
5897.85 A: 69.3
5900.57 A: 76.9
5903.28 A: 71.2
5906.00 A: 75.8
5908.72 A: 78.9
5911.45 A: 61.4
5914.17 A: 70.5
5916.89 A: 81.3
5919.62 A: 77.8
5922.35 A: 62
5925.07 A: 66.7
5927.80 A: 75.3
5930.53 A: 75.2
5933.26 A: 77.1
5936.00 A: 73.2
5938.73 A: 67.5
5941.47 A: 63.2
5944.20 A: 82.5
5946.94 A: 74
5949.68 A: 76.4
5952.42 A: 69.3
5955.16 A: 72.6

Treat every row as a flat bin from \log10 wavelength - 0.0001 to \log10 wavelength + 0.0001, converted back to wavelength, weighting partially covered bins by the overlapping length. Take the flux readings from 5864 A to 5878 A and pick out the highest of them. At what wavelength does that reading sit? 5876.16 A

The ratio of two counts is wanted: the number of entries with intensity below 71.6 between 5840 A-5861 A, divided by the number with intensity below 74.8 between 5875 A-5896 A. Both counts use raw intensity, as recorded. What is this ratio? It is 0.40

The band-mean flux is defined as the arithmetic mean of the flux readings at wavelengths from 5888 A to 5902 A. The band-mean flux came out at 65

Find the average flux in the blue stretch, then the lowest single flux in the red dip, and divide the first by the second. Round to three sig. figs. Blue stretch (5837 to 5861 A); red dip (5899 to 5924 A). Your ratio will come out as 1.25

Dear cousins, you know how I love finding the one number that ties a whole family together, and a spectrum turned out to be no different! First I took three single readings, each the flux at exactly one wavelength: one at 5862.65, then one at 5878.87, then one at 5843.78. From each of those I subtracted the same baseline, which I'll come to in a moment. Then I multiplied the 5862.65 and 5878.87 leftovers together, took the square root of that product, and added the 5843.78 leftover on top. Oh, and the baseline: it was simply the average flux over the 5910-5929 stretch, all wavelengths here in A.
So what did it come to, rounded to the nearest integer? 31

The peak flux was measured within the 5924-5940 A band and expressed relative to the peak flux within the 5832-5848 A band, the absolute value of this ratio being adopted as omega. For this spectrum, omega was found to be 0.81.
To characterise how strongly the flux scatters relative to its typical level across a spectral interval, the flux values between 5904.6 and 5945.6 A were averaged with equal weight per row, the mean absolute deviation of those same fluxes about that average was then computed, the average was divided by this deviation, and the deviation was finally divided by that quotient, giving 0.48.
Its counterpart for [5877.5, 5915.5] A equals 0.51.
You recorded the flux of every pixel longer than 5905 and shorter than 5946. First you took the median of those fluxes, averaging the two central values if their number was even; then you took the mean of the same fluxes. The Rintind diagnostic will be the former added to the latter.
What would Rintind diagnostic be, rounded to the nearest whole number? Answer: 148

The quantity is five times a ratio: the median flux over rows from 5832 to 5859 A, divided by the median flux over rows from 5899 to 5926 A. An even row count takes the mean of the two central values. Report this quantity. 5.01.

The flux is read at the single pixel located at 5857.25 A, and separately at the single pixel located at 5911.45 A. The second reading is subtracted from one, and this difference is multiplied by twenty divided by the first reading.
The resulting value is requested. -17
